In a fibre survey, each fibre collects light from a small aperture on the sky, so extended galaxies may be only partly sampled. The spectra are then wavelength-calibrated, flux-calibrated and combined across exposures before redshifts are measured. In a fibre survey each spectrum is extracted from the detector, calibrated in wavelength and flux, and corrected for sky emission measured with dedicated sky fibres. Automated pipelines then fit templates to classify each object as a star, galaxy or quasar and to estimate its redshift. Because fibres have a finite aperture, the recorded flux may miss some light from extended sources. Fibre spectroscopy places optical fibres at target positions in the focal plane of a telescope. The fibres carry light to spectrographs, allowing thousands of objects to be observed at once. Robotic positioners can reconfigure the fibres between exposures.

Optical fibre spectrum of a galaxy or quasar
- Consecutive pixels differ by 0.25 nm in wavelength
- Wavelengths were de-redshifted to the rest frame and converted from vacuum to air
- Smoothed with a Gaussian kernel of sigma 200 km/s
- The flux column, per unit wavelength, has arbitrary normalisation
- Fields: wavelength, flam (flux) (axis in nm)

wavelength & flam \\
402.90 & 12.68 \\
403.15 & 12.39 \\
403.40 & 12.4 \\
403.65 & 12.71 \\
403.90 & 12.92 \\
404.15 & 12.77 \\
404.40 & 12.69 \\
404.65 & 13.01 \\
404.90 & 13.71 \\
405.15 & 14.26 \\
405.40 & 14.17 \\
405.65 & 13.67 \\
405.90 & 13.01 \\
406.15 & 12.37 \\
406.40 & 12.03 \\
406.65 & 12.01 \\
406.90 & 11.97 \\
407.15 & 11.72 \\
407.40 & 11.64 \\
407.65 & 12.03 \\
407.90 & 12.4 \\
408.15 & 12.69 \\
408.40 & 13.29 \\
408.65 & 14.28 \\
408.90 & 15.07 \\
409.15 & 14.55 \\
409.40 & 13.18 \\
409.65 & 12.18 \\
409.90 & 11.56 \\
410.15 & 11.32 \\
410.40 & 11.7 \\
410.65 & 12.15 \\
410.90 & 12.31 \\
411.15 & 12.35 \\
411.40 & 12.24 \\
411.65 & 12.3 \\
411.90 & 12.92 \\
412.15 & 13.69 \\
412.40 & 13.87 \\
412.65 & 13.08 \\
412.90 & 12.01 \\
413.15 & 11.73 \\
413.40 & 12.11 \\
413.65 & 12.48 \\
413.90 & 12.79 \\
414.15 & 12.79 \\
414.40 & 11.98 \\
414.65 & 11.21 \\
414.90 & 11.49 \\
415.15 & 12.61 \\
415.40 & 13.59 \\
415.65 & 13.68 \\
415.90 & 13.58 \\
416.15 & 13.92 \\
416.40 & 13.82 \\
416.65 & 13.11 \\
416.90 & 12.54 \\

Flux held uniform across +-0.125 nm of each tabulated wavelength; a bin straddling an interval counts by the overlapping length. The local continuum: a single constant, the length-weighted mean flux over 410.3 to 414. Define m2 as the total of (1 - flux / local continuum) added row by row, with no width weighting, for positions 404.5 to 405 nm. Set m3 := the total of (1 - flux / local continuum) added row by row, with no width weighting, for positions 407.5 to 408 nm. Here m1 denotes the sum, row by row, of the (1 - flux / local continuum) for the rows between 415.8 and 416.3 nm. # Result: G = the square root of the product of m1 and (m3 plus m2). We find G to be 0.13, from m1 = -0.20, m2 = -0.13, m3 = 0.05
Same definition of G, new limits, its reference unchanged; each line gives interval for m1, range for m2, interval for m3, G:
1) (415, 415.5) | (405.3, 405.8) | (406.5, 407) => 0.11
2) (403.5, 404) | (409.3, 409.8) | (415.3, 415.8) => 0.10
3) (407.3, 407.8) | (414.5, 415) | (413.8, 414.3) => 0.13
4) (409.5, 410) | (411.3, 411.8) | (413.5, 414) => 0.05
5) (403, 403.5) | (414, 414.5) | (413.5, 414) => 0.01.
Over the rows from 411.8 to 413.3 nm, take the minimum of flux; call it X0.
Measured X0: 11.73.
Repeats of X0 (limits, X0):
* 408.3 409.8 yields 12.18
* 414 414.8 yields 11.21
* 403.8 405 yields 12.69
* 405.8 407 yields 11.97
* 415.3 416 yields 13.58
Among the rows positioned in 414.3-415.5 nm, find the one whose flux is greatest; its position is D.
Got 415.40 nm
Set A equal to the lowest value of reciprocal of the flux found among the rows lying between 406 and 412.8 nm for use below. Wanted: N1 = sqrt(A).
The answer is 0.258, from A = 0.066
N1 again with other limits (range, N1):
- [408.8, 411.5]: 0.258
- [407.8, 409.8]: 0.258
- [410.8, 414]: 0.269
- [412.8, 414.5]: 0.280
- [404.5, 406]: 0.265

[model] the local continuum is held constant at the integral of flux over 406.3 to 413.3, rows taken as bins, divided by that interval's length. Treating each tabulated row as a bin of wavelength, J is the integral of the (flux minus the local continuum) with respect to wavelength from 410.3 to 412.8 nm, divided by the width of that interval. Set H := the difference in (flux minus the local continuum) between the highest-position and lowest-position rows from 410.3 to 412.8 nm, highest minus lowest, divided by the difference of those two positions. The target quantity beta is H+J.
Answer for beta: 0.7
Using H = 0.6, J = 0.1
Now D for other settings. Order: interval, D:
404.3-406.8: 405.15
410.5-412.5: 412.40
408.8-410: 408.90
